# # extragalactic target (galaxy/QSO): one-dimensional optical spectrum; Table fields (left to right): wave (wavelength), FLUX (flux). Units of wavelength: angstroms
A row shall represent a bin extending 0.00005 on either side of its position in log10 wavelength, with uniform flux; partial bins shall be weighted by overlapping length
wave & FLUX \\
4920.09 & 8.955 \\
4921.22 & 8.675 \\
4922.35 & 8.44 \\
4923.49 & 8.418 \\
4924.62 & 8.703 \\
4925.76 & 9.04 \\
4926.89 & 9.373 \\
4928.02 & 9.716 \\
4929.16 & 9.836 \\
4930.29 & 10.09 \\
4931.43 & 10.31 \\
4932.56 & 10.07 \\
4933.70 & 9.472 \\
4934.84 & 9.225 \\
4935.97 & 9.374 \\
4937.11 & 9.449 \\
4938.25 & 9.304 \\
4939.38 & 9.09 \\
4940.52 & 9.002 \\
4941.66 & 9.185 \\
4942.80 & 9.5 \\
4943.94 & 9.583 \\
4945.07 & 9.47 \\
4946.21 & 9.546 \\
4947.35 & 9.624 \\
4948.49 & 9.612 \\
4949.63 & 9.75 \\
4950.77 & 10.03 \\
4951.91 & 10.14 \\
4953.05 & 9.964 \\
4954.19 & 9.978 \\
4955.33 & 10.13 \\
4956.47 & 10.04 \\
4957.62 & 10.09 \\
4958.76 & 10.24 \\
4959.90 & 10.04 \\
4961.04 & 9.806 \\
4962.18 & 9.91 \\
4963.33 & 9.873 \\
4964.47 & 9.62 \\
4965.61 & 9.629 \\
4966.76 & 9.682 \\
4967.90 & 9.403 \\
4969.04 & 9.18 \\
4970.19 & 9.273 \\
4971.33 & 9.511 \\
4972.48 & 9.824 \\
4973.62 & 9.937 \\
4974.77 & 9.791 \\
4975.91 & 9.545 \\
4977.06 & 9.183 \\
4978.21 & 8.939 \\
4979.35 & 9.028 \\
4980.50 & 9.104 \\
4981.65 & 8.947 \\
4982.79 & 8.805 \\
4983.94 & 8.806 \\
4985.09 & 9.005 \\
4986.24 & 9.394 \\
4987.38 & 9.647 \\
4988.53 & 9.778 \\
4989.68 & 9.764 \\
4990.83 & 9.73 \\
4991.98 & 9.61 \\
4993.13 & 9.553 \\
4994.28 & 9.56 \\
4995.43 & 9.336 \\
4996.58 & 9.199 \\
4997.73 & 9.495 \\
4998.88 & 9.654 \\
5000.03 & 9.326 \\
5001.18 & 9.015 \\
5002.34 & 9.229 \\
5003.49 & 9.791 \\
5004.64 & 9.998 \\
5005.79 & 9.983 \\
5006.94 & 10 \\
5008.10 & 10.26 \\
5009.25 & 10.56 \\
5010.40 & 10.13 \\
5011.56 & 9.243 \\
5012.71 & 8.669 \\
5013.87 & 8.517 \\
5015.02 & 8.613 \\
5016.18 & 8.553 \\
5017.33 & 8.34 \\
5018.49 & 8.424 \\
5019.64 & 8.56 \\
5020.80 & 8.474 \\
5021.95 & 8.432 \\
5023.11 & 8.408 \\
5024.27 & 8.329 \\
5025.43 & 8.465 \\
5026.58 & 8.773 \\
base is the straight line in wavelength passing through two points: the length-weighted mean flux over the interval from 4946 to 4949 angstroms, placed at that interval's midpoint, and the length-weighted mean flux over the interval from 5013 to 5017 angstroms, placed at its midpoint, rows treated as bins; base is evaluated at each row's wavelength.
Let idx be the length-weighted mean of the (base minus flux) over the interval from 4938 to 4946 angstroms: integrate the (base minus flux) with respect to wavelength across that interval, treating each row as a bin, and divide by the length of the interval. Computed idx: 0.4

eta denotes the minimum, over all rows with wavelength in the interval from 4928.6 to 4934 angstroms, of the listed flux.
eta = 9.472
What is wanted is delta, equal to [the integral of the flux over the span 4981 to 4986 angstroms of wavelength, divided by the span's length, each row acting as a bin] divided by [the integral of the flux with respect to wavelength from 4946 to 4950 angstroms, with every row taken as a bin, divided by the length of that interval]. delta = 0.93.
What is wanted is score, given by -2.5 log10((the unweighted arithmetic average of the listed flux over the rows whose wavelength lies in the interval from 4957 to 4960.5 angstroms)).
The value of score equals -2.51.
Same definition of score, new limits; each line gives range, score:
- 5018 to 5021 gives -2.32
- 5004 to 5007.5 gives -2.50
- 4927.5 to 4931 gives -2.49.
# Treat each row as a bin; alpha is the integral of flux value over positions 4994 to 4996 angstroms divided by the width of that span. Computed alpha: 9.43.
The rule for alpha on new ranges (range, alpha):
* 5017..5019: 8.37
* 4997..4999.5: 9.56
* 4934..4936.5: 9.33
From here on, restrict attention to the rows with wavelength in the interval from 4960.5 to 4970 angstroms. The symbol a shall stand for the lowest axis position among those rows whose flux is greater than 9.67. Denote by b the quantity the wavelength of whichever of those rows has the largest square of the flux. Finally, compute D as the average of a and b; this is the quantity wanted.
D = 4961.6 angstroms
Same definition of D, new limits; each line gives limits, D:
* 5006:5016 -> 5008.1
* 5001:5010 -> 5006.4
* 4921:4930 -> 4928.6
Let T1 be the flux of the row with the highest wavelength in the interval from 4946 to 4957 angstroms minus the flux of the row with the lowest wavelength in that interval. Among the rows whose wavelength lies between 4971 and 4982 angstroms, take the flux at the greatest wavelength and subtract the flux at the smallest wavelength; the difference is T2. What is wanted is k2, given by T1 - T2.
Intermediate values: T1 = 0.5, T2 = -0.6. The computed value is 1.1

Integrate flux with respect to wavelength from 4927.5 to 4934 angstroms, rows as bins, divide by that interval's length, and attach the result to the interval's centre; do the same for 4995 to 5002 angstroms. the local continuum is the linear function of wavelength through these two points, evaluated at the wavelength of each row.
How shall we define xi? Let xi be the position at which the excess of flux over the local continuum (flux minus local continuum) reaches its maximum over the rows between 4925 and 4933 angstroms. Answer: 4931.43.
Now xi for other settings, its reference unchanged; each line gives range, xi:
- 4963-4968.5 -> 4963.33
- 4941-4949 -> 4947.35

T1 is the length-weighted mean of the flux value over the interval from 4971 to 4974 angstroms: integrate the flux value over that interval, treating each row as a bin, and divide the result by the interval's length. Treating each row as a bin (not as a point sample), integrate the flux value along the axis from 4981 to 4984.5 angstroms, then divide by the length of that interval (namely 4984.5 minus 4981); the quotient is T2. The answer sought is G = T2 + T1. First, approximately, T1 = 9.77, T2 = 8.9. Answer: 18.6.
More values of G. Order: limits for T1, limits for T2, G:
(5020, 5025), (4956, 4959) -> 18.5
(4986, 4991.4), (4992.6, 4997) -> 19.1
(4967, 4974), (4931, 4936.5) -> 19.2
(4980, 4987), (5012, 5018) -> 17.6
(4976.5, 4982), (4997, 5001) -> 18.5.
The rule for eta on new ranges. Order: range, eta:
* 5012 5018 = 8.34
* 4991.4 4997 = 9.199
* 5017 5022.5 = 8.34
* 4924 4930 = 8.703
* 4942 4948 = 9.47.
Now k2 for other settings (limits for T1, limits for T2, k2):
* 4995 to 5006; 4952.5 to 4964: 0.7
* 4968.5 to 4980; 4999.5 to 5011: -1.0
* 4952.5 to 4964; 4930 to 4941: 1.0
